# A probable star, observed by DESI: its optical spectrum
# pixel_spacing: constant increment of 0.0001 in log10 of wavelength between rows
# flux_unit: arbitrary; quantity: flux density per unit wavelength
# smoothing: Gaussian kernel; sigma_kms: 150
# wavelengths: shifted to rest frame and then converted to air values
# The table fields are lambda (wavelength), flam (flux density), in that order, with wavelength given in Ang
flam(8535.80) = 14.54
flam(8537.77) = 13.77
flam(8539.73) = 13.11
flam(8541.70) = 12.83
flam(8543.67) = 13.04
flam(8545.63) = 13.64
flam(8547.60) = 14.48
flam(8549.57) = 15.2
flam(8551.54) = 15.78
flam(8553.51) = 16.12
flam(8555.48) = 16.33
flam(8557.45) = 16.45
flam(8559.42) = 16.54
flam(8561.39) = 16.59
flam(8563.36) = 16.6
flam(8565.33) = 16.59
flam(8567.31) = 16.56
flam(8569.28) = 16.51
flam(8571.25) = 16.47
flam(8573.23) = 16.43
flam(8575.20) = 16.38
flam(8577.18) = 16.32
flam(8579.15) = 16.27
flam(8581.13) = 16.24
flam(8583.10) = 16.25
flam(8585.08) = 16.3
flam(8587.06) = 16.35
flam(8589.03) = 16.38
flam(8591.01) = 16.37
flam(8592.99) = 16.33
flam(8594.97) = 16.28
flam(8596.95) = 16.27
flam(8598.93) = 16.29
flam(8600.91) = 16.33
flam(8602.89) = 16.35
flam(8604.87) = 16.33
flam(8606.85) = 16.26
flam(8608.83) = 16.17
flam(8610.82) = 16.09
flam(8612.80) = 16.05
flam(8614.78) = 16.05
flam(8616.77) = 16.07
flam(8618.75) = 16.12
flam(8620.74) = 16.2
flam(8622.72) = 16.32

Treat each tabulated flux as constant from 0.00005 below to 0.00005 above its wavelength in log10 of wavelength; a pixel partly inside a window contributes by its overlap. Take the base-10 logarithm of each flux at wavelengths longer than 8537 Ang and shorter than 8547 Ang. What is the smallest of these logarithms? 1.11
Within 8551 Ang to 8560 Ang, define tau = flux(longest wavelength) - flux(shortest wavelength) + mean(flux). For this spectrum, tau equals 17.0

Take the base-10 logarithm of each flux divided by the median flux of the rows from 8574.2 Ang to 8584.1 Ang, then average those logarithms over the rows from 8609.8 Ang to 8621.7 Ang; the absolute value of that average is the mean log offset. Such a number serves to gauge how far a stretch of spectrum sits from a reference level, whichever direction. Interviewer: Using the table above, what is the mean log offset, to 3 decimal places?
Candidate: 0.005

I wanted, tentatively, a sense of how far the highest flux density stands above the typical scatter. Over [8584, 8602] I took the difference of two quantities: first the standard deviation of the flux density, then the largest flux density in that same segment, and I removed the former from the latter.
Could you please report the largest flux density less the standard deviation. 16.3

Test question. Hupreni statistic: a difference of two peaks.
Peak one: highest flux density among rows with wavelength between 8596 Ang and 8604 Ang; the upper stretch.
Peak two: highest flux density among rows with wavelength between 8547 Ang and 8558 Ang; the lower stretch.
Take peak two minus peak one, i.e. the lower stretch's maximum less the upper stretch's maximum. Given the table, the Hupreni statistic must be 0.10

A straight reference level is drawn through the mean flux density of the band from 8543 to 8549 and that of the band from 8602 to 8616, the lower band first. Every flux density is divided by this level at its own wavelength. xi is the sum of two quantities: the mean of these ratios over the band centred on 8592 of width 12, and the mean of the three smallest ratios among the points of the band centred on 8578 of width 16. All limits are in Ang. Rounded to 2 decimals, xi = 2.12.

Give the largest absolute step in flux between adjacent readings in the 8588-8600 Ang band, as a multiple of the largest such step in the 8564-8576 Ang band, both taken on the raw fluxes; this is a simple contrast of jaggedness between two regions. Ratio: 1.0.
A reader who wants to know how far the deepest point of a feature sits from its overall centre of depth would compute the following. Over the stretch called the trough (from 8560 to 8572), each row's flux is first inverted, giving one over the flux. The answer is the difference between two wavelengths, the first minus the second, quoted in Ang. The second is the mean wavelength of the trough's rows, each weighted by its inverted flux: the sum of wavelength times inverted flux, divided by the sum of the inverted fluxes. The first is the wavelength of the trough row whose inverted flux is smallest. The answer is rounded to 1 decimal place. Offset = -3.0 Ang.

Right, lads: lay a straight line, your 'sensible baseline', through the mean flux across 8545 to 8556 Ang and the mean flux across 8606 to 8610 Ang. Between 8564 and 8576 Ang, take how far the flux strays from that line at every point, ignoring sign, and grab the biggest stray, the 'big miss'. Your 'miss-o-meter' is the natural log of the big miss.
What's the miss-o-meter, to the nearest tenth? 0.1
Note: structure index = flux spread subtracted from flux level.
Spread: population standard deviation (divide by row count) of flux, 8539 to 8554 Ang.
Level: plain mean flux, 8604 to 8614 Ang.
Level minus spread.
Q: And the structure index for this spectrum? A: 15.0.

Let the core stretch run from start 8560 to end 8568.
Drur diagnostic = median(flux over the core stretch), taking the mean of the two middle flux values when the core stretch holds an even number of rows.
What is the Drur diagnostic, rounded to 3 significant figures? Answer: 16.6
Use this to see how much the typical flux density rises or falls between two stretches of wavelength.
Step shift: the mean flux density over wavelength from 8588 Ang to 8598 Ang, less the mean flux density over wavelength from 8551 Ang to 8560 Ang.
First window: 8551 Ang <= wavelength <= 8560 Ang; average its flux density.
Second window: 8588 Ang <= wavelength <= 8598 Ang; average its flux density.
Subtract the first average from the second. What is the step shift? 0.08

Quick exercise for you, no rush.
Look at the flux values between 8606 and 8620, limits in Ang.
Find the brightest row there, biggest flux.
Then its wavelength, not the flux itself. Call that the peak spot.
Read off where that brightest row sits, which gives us 8606.85 Ang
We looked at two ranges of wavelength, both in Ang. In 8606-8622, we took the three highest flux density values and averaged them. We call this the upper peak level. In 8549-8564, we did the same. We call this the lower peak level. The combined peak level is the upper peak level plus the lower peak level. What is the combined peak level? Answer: 32.8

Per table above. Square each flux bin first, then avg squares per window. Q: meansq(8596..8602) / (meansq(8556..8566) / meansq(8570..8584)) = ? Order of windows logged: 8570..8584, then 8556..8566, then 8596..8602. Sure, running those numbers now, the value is 259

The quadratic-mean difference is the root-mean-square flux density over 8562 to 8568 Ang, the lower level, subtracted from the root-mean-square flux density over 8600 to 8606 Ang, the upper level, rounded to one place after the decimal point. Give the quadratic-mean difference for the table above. -0.2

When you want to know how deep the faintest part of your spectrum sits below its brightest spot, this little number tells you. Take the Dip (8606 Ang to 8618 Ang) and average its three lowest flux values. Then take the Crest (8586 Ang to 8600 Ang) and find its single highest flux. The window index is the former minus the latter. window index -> -0.32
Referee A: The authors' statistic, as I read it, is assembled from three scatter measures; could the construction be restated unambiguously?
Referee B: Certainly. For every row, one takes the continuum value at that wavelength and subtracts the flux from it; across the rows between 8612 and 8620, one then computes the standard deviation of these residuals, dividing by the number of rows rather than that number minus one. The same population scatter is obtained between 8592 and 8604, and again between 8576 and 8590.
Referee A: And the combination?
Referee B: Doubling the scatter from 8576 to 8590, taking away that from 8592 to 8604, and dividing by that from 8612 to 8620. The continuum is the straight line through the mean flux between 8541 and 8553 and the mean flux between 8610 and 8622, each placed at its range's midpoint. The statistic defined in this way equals 2.5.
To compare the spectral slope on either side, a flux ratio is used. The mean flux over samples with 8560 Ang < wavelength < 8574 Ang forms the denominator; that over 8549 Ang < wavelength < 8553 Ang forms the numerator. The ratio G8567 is 0.94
